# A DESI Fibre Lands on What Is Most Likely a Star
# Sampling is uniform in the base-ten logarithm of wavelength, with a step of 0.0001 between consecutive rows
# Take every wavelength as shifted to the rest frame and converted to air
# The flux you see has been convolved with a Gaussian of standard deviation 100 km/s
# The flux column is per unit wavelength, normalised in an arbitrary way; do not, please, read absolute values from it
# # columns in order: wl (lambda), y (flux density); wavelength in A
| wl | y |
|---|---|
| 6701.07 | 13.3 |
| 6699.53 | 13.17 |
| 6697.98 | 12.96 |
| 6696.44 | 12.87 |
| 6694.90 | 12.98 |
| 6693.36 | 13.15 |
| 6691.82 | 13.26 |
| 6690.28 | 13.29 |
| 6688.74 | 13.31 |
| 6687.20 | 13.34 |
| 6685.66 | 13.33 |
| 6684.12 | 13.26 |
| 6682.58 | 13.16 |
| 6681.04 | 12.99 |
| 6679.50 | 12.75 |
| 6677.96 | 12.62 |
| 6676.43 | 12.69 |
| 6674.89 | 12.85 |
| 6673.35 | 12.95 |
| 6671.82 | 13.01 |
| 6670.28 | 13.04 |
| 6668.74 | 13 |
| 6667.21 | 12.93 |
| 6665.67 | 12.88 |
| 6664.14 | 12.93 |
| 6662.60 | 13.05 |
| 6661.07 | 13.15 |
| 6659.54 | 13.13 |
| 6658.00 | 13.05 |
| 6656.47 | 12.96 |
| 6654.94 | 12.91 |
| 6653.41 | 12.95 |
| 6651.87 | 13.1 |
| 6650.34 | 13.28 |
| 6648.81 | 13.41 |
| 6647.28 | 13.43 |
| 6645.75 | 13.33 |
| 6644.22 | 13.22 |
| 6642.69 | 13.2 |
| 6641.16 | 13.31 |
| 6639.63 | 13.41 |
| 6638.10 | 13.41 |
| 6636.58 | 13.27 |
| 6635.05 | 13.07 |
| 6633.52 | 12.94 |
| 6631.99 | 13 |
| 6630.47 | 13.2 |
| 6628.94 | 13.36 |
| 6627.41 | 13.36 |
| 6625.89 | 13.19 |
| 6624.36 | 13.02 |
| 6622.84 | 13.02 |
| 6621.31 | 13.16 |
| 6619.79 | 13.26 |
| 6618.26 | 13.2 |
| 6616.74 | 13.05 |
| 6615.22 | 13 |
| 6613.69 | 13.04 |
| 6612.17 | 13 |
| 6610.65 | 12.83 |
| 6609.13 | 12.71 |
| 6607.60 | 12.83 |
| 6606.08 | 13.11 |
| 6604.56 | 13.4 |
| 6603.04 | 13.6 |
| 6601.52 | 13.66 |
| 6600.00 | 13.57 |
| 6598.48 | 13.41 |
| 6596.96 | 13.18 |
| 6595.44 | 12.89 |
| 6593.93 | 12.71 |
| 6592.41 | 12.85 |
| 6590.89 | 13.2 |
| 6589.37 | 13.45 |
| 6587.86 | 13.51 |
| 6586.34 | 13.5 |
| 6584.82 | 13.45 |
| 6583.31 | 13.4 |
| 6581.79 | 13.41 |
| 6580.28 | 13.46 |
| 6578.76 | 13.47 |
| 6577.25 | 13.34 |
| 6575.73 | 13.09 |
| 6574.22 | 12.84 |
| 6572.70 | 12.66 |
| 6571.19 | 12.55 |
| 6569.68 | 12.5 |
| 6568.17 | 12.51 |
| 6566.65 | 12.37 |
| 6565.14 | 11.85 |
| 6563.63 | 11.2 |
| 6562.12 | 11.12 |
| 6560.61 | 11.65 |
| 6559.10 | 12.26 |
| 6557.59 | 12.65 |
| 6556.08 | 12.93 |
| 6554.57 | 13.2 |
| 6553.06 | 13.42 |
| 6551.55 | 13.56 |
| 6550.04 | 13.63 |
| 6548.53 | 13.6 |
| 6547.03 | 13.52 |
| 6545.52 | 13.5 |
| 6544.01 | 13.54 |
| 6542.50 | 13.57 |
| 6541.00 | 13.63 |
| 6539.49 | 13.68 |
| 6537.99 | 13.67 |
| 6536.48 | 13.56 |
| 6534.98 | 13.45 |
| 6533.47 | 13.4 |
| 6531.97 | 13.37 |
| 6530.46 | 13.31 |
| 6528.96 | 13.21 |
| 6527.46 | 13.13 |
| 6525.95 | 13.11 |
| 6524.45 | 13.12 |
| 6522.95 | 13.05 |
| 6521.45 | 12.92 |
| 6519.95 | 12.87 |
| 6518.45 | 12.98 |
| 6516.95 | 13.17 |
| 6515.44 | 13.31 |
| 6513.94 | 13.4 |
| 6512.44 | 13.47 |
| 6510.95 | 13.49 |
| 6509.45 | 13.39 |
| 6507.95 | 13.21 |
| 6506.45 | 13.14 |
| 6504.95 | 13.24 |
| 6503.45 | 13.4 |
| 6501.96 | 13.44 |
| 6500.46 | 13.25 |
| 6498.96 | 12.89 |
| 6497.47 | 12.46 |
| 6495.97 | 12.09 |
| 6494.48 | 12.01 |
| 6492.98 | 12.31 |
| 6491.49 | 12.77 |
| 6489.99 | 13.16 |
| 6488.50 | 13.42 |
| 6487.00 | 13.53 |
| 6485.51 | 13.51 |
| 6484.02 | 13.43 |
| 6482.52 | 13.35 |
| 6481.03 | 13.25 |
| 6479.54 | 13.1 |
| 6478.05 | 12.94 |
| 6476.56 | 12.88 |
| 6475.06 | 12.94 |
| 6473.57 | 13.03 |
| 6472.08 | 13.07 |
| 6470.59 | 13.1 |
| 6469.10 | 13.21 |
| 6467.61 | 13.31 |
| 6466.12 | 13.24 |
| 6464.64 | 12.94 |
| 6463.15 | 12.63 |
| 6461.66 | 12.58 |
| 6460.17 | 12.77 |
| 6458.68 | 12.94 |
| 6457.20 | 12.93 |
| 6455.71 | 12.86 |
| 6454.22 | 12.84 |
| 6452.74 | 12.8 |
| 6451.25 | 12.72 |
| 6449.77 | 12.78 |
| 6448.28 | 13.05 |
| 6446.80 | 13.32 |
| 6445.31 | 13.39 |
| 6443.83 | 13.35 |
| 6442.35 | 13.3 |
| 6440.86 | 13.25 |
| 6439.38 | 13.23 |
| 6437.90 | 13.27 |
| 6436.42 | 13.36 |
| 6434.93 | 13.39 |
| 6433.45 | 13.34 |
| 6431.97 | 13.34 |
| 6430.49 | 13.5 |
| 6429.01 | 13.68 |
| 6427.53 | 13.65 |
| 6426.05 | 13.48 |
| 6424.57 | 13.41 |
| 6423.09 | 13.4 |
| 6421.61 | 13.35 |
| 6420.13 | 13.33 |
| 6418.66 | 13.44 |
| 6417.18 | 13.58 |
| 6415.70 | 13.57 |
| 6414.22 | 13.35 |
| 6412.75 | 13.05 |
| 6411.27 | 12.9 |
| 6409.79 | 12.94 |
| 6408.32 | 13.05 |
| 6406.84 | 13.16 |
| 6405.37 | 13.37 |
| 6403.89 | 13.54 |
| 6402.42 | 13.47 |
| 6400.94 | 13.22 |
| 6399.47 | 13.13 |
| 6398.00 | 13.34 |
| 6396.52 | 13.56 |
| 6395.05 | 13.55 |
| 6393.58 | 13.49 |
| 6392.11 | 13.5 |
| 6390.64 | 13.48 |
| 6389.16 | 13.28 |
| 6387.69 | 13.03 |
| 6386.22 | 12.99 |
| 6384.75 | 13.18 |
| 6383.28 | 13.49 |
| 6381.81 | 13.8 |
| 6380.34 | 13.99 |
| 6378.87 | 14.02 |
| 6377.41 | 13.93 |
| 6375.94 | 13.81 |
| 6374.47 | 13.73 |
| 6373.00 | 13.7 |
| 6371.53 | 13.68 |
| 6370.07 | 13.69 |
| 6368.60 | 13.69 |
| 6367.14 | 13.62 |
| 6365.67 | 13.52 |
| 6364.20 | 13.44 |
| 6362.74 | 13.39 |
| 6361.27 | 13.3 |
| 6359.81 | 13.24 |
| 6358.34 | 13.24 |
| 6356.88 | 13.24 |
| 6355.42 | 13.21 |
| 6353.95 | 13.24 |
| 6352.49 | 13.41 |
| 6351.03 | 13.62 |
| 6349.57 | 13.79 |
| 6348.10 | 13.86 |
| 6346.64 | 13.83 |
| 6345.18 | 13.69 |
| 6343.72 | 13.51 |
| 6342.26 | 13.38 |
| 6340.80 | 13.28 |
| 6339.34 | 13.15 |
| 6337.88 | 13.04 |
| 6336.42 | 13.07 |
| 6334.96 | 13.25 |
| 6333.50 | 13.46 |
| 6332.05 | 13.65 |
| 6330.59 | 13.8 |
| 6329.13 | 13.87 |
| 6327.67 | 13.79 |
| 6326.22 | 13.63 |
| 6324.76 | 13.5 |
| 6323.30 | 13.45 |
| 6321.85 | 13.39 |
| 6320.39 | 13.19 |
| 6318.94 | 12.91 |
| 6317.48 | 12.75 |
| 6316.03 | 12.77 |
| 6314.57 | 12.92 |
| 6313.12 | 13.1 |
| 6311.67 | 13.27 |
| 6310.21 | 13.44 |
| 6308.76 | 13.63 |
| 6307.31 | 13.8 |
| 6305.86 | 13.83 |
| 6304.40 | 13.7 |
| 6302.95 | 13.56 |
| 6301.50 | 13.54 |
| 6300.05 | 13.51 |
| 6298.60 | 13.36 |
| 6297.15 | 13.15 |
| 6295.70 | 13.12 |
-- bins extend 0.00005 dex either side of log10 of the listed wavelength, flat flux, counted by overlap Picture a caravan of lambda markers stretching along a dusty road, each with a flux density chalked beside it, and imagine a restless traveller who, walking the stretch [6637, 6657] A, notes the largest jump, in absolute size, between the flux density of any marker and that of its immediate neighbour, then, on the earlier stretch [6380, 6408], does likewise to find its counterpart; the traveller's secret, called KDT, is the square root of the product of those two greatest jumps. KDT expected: 0.24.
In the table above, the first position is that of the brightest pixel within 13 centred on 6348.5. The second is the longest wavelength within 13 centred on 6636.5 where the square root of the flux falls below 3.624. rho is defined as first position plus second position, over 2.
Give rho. 6491.6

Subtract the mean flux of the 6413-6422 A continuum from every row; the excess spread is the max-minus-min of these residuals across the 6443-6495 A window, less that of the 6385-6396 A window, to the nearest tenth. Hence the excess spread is 1.0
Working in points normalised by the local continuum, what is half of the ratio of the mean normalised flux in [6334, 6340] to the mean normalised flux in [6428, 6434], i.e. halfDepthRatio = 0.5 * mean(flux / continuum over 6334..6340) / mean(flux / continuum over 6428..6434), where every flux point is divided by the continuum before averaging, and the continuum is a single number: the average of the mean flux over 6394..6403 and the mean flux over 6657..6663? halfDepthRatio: 0.487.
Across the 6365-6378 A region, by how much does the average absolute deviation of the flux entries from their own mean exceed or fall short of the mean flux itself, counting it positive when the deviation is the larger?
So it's -13.6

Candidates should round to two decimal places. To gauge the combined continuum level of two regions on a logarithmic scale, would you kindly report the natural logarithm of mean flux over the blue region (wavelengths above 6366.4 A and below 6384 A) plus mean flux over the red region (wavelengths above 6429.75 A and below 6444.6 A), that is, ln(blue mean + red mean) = 3.30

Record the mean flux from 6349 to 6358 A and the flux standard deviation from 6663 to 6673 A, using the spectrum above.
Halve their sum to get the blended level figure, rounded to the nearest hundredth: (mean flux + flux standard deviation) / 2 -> 6.74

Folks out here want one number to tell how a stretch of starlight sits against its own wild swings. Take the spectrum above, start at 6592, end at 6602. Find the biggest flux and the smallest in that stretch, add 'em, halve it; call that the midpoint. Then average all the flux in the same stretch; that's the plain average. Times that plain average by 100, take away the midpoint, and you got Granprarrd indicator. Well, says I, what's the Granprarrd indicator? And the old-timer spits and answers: 1305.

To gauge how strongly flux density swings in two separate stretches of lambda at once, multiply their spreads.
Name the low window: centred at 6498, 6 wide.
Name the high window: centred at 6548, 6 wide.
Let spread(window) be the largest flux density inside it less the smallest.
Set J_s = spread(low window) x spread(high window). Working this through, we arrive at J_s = 0.151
